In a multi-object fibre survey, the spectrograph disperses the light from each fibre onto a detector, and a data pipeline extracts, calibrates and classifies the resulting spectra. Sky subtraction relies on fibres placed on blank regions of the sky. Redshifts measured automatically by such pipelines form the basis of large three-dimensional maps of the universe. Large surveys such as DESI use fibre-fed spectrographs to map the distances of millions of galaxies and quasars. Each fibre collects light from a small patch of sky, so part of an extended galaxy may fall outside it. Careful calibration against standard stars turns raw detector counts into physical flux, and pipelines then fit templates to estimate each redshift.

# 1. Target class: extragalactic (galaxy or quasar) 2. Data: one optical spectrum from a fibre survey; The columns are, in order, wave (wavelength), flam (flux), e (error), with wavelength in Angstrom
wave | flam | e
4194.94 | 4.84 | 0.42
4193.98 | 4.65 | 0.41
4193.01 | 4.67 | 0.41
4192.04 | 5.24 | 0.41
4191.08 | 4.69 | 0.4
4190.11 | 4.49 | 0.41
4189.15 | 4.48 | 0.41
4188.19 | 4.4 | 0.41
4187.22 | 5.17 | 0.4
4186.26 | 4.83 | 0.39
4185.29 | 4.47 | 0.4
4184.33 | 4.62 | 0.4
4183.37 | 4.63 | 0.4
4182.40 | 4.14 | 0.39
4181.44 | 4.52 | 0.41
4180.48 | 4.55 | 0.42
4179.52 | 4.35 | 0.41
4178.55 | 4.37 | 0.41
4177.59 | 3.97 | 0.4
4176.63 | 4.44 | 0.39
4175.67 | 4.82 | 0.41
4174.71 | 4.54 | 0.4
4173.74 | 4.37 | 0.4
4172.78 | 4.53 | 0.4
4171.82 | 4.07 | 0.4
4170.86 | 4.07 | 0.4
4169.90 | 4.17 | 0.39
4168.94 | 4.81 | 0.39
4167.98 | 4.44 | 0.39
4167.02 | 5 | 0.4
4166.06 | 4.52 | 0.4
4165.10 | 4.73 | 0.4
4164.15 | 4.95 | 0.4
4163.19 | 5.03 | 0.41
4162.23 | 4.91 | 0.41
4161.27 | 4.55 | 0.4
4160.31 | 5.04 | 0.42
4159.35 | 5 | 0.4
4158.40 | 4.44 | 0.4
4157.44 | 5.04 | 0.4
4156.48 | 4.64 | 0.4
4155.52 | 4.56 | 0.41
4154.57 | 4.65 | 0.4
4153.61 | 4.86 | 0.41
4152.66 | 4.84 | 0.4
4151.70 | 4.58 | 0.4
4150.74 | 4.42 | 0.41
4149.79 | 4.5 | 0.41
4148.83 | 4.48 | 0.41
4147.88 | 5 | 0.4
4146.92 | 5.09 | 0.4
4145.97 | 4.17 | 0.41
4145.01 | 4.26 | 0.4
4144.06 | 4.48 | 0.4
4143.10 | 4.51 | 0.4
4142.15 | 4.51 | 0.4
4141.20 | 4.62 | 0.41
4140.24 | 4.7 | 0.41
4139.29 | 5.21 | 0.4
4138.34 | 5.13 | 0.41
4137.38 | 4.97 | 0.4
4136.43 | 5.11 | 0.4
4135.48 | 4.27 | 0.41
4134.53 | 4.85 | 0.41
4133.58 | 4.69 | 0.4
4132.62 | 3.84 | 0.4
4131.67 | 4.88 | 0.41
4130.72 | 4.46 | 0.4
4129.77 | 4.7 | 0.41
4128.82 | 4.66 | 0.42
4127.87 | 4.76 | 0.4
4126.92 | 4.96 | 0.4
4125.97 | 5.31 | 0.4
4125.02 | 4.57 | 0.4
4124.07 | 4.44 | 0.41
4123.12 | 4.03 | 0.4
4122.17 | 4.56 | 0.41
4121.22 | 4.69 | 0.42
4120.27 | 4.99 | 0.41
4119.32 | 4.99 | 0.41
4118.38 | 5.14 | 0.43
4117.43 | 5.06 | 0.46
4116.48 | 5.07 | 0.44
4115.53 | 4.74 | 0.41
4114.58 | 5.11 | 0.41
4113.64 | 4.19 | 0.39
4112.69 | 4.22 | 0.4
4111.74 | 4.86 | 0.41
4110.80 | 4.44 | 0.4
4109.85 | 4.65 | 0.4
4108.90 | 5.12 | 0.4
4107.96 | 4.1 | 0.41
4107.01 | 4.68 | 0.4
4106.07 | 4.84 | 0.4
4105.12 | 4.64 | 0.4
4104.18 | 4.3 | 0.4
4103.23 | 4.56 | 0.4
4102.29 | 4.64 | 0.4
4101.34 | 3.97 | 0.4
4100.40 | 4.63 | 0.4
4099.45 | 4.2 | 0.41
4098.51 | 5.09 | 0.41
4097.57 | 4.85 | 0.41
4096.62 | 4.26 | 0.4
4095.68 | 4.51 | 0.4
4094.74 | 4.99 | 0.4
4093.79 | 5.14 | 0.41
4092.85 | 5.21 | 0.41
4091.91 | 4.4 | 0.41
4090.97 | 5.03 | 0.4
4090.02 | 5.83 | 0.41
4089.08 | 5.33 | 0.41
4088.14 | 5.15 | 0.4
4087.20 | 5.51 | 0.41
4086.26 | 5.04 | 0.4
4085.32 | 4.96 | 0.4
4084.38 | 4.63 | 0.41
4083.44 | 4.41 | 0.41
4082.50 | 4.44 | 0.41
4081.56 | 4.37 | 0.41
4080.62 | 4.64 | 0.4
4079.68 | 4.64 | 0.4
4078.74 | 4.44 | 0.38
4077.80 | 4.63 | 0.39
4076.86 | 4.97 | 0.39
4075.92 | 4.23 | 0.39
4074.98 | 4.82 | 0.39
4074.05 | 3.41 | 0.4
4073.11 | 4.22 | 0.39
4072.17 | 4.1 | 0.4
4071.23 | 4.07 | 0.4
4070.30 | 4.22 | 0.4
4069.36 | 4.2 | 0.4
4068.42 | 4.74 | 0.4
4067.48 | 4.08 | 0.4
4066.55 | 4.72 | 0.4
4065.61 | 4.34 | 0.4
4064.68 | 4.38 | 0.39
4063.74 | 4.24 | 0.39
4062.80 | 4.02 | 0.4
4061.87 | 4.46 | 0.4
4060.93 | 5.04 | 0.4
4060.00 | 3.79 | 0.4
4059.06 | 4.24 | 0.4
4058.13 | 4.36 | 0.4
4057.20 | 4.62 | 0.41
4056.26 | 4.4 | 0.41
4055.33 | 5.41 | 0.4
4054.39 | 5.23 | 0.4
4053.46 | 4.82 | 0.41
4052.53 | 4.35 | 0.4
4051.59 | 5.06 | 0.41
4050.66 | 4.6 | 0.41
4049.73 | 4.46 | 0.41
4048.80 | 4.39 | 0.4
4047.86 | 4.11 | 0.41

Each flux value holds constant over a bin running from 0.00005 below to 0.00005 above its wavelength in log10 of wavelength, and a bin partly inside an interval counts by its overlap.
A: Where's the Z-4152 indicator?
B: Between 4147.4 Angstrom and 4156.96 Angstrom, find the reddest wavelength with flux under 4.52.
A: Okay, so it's 4150.74 Angstrom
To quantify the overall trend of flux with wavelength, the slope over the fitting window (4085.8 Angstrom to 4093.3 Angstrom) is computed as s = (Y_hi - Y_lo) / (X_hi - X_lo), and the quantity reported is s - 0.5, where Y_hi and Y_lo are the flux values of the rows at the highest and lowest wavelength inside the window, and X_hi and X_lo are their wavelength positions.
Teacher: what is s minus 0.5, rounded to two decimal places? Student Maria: -0.47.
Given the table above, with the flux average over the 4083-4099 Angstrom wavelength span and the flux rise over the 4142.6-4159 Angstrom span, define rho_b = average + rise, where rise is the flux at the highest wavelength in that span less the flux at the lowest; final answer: 4.9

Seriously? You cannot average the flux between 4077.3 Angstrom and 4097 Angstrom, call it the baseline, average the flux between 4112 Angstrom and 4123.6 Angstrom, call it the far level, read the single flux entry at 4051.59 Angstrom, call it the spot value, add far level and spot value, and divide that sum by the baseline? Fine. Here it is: 2.02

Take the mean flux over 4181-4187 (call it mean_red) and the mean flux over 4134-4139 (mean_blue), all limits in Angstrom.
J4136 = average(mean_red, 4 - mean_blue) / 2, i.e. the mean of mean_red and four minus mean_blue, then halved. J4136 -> 0.92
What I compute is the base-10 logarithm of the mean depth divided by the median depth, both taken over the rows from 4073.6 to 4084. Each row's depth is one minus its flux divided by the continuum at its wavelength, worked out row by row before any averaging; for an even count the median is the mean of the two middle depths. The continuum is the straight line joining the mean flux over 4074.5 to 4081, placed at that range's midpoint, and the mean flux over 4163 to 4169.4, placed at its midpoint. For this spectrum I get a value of -0.04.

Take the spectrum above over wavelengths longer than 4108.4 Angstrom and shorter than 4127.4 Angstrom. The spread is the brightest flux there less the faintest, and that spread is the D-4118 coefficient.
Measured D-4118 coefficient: 1.3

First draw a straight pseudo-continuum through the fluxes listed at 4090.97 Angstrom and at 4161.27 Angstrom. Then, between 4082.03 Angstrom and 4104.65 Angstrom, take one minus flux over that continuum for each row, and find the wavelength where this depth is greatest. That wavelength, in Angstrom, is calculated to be 4101.34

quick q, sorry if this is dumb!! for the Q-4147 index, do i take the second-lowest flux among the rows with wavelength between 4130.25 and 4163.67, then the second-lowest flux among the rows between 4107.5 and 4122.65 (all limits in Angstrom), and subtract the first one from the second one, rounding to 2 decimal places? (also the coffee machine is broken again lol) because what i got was 0.02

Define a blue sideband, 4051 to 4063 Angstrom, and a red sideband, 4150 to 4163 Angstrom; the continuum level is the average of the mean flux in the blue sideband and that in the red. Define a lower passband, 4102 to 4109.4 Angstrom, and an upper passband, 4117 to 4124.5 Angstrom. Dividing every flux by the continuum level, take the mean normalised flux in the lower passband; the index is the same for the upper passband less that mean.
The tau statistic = 0.027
